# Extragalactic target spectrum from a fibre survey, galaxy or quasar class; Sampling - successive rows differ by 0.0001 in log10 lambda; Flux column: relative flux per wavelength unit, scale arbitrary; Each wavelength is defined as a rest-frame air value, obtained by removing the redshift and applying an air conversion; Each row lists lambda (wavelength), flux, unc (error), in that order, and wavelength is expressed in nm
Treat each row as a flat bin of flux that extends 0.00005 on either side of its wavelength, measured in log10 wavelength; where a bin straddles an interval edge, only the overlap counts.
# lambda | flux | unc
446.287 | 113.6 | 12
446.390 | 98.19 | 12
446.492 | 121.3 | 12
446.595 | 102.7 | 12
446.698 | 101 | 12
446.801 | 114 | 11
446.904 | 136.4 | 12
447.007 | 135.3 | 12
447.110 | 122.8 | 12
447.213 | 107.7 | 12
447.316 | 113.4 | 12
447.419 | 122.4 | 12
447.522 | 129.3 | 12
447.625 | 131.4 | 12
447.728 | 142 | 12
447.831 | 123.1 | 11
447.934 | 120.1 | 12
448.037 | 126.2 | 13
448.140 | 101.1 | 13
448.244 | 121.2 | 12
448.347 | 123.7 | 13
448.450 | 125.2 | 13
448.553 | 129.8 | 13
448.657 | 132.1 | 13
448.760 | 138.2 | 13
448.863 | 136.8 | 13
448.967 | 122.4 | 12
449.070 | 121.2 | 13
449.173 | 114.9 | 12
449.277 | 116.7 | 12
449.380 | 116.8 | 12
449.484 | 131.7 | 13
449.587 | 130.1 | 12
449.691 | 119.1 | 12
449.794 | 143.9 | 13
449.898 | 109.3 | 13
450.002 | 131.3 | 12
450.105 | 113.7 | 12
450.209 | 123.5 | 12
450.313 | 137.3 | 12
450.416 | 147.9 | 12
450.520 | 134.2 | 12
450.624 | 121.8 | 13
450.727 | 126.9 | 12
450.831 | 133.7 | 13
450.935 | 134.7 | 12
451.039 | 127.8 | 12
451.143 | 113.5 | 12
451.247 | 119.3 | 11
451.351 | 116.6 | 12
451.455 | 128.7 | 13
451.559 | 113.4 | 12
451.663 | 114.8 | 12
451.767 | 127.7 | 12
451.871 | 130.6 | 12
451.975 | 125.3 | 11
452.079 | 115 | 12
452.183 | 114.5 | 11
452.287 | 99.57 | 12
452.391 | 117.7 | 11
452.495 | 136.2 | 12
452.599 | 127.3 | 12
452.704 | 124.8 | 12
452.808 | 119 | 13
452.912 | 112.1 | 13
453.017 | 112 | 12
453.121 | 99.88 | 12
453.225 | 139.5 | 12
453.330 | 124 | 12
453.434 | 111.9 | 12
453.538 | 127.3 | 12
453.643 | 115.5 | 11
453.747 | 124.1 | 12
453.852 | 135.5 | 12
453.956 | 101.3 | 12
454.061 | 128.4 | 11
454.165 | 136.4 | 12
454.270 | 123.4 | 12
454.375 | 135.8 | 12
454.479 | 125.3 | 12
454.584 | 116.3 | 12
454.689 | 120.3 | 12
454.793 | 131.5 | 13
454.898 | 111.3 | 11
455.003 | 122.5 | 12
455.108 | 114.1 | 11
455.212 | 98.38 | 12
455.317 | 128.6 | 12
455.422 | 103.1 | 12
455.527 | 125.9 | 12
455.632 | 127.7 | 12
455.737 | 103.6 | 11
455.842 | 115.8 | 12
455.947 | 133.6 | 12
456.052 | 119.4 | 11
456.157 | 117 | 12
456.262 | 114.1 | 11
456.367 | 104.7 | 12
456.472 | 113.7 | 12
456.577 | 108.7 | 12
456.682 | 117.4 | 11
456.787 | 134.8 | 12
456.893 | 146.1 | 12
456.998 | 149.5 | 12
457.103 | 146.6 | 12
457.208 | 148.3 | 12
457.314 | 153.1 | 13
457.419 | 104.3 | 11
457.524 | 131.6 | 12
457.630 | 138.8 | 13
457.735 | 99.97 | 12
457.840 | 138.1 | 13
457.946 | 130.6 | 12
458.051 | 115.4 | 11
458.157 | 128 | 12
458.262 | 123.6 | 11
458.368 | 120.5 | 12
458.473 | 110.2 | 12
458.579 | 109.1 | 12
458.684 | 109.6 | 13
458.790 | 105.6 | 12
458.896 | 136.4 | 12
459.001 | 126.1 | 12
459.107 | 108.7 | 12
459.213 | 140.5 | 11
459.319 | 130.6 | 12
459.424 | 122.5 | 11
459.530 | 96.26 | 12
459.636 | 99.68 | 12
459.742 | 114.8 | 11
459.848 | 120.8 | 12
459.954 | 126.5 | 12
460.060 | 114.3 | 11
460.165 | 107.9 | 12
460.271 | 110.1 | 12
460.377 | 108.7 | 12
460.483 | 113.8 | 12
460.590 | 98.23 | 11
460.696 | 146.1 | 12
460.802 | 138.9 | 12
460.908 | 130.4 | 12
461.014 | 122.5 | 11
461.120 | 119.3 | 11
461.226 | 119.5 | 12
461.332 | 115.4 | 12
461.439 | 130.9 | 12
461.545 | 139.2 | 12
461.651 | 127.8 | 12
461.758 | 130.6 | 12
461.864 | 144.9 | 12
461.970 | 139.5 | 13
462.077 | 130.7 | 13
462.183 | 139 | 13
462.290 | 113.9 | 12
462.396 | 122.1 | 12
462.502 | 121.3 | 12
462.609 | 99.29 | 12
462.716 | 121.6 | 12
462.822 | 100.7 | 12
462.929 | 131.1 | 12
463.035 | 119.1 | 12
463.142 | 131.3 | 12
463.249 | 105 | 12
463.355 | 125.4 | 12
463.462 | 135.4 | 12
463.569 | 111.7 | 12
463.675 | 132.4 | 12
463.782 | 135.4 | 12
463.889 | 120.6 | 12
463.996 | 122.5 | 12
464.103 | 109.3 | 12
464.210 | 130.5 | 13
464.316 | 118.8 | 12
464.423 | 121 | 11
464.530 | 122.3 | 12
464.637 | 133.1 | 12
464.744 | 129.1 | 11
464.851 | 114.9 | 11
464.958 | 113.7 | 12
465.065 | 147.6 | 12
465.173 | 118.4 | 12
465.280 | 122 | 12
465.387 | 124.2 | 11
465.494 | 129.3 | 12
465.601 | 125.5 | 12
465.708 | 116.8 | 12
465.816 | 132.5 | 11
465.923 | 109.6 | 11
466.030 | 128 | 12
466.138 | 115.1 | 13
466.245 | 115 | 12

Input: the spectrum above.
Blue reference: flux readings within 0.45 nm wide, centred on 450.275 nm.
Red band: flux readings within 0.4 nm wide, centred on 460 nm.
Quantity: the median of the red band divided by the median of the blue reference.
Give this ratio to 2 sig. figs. 0.90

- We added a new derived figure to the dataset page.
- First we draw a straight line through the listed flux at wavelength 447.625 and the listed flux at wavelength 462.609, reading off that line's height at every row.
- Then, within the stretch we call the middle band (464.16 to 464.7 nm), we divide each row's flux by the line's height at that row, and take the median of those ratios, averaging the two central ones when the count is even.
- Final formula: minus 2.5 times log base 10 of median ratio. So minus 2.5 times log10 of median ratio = -0.27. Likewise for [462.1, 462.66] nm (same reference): -0.21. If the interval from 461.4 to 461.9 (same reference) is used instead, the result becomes -0.28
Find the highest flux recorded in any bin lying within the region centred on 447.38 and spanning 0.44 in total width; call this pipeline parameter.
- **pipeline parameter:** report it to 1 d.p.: 129.3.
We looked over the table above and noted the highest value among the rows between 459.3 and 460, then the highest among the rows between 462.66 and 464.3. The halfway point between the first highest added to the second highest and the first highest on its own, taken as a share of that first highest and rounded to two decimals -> 1.52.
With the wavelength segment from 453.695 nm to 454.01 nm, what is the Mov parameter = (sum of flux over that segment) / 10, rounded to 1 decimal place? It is 36.1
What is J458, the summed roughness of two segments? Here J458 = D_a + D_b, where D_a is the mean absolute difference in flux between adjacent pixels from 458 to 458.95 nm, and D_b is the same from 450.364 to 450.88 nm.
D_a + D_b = 18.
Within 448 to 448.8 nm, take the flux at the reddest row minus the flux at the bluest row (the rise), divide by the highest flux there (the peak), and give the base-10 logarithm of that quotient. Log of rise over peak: -1.06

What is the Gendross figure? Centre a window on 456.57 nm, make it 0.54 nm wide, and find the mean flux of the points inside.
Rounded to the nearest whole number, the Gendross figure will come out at 116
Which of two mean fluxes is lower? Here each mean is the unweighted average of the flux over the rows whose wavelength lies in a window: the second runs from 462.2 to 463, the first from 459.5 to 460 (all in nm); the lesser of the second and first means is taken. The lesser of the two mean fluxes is 112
